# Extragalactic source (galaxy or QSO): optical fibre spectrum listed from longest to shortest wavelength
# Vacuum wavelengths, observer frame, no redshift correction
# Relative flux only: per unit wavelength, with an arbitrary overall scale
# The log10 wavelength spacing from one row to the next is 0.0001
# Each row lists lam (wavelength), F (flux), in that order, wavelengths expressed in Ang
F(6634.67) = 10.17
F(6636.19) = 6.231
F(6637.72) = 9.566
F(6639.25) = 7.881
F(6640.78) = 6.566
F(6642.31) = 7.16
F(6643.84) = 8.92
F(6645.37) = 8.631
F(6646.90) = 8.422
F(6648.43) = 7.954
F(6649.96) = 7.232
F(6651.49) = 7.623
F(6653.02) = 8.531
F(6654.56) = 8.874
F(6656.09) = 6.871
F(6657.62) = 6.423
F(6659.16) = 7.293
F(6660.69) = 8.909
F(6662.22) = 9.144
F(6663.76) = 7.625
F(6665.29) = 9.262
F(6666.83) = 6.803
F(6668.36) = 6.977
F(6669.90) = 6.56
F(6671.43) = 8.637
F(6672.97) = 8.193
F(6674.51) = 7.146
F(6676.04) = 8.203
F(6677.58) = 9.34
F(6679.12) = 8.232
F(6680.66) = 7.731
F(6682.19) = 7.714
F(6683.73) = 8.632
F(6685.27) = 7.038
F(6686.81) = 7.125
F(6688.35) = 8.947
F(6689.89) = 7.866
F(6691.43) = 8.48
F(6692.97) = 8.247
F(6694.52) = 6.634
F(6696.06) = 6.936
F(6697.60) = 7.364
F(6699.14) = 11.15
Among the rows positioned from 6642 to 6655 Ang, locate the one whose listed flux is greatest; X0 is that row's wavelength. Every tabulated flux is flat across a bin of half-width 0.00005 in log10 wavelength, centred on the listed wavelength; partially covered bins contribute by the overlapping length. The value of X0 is 6643.84 Ang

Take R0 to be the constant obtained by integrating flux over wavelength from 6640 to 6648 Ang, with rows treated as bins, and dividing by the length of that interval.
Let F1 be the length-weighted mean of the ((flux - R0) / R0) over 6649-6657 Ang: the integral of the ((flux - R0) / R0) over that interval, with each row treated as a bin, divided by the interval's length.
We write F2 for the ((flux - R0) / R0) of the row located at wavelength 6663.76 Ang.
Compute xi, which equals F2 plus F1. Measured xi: -0.06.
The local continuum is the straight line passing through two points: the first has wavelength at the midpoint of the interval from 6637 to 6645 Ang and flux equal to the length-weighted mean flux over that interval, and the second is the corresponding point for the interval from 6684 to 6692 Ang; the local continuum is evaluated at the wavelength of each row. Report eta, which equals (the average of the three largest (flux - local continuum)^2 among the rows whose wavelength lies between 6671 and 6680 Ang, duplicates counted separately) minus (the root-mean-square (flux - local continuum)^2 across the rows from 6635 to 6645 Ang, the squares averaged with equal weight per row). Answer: -0.9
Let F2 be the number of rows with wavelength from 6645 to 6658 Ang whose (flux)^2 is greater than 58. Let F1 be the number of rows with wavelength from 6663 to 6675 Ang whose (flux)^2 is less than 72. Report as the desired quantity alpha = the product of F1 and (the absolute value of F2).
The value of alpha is 36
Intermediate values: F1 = 6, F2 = 6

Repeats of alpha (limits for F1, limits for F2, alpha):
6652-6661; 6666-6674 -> 6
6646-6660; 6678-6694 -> 56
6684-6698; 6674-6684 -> 48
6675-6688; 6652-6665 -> 30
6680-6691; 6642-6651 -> 20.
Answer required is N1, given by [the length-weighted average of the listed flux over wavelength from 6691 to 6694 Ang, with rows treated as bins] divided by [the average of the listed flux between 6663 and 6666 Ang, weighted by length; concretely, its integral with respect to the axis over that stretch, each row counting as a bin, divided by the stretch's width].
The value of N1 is 0.97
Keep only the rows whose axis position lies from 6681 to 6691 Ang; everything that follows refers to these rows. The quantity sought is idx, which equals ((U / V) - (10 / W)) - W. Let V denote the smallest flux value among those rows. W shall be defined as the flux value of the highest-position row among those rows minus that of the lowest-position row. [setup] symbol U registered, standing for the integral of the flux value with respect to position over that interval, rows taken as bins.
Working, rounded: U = 79.1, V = 7.038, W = 0.2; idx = -55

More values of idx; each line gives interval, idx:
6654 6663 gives -26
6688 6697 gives 18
